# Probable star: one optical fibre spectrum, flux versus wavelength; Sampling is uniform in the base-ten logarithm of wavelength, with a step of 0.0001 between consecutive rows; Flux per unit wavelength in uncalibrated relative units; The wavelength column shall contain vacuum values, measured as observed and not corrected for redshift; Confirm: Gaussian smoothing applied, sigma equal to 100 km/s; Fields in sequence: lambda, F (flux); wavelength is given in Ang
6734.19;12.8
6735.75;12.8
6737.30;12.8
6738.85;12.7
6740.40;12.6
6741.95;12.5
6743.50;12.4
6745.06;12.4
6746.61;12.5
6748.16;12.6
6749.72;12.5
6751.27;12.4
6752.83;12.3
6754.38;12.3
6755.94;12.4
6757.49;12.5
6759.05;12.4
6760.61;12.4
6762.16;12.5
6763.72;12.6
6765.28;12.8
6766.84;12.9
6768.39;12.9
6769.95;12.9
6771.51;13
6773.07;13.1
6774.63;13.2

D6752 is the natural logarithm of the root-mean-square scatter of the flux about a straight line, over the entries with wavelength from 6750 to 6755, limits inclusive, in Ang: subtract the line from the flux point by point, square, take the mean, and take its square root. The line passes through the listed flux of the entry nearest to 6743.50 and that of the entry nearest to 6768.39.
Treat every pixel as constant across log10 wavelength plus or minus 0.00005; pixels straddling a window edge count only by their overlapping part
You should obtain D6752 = -1.3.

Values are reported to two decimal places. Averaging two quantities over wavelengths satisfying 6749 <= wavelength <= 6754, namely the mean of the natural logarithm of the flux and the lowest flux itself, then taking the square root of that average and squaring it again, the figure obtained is 7.41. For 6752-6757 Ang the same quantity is 7.41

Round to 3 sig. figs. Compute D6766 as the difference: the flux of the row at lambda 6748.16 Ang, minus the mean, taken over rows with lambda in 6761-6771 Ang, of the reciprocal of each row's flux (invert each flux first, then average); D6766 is 12.5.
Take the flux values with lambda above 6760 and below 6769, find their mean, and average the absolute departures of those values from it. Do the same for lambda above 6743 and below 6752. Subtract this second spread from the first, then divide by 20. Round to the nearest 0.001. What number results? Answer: 0.006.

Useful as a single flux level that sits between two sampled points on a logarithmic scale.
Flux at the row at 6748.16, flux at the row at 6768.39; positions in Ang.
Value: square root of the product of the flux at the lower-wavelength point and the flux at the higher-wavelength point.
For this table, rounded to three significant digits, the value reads 12.7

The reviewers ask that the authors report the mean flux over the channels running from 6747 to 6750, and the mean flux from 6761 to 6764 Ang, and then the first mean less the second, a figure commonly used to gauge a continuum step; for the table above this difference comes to 0.0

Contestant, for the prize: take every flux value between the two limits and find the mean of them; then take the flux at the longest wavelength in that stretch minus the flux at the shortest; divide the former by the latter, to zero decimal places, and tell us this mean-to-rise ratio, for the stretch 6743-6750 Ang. 125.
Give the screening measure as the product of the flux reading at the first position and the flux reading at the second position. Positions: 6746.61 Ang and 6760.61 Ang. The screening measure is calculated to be 155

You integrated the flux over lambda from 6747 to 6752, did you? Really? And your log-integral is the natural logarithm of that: 4.1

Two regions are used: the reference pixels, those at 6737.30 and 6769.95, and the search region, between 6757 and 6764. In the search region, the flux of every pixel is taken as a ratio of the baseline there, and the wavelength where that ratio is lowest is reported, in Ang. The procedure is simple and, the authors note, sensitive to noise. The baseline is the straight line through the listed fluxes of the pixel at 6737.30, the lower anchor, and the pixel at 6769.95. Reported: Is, 6760.61 Ang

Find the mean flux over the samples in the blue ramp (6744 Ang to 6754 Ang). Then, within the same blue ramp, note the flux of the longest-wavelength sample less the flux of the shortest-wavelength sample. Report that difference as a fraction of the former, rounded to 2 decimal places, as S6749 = -0.01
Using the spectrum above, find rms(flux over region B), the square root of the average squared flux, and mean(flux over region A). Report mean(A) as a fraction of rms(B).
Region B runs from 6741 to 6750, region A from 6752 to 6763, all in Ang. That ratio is 0.99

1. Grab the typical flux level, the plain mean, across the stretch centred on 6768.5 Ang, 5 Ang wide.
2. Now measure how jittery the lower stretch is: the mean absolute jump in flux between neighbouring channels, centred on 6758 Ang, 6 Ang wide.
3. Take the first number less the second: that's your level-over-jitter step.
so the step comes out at 12.8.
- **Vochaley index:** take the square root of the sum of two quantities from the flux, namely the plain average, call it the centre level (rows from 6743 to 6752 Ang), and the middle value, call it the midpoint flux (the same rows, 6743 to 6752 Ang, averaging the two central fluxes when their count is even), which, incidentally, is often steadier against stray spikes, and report 4.99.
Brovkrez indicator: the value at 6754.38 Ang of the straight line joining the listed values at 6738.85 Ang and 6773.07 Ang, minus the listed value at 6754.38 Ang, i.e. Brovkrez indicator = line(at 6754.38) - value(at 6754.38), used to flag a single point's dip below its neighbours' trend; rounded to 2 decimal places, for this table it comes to 0.58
